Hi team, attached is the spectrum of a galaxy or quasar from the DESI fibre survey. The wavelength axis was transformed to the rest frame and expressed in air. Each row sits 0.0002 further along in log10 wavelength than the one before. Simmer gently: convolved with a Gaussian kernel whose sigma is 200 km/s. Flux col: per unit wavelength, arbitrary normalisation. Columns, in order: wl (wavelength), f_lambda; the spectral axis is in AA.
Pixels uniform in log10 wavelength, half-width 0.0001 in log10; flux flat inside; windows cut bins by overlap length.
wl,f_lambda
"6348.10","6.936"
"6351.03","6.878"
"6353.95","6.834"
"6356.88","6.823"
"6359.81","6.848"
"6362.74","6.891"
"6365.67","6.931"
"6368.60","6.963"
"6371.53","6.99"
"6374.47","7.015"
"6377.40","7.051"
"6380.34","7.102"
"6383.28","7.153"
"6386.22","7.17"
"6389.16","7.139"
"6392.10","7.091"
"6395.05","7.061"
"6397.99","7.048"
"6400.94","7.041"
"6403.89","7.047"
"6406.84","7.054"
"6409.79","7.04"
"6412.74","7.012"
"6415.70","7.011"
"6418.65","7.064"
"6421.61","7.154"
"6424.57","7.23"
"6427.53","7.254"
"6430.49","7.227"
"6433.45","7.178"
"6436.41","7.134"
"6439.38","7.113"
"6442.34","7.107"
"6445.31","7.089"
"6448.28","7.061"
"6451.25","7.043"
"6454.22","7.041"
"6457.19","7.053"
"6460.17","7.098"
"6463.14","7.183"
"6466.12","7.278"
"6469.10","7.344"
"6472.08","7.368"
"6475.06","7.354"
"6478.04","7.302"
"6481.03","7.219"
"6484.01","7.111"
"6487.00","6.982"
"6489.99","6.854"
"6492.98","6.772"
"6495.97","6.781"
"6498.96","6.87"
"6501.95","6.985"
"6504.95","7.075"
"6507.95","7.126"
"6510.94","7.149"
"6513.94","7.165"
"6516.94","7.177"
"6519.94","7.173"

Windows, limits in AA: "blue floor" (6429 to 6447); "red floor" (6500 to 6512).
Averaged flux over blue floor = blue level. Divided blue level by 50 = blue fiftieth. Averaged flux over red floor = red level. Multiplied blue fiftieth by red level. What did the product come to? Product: 1.01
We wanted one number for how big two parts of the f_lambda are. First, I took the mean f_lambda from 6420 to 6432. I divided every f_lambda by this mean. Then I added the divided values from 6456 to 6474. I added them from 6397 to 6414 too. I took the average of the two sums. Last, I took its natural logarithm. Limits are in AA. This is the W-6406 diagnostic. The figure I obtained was 1.78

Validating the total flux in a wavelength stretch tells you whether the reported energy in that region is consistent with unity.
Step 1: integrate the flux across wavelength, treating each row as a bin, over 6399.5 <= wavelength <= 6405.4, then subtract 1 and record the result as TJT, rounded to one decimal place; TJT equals 40.5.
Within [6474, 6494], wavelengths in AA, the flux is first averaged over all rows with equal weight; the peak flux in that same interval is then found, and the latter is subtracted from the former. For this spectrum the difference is -0.27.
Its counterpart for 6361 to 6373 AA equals -0.05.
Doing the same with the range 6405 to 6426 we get -0.15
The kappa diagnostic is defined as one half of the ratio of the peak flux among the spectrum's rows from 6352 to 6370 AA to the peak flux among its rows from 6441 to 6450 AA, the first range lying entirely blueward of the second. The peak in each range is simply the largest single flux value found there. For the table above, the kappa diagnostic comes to 0.490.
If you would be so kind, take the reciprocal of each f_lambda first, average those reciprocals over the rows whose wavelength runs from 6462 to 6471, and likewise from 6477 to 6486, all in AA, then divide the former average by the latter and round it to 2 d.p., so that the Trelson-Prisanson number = 0.99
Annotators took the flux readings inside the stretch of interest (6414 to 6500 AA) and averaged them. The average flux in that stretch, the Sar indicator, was 7.11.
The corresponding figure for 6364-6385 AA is 7.03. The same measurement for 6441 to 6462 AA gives 7.07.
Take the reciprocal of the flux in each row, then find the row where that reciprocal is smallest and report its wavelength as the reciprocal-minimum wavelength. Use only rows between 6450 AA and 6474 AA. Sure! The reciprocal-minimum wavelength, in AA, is 6472.08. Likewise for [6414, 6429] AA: 6427.53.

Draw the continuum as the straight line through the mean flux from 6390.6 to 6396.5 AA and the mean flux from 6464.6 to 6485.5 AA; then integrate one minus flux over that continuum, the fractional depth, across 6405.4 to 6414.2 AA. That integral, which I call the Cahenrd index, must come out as 0.10 AA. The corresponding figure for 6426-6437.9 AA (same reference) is -0.04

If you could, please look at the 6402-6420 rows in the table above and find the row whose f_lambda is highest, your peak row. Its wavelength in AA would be 6418.65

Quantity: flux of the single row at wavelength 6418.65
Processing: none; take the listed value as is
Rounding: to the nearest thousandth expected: 7.064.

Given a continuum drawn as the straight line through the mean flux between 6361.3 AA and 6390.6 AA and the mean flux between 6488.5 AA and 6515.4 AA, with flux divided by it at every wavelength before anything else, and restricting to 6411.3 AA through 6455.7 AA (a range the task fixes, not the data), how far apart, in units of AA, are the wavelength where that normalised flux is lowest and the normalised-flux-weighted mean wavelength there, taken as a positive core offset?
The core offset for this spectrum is 20.7 AA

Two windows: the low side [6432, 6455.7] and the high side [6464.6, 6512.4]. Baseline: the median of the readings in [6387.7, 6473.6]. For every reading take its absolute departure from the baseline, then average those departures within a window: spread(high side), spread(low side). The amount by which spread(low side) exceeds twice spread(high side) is -0.31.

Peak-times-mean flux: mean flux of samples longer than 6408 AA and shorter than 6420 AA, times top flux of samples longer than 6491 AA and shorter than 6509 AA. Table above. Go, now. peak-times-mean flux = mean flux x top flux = 50.1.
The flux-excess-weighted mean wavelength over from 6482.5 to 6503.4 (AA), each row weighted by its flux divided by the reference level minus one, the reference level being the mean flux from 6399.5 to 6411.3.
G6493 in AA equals 6495.1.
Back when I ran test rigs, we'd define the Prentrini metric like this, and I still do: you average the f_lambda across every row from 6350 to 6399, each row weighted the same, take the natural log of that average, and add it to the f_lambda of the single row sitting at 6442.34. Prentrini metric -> 9.05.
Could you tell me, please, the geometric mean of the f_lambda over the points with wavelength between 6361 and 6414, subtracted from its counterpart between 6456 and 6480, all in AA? 0.20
